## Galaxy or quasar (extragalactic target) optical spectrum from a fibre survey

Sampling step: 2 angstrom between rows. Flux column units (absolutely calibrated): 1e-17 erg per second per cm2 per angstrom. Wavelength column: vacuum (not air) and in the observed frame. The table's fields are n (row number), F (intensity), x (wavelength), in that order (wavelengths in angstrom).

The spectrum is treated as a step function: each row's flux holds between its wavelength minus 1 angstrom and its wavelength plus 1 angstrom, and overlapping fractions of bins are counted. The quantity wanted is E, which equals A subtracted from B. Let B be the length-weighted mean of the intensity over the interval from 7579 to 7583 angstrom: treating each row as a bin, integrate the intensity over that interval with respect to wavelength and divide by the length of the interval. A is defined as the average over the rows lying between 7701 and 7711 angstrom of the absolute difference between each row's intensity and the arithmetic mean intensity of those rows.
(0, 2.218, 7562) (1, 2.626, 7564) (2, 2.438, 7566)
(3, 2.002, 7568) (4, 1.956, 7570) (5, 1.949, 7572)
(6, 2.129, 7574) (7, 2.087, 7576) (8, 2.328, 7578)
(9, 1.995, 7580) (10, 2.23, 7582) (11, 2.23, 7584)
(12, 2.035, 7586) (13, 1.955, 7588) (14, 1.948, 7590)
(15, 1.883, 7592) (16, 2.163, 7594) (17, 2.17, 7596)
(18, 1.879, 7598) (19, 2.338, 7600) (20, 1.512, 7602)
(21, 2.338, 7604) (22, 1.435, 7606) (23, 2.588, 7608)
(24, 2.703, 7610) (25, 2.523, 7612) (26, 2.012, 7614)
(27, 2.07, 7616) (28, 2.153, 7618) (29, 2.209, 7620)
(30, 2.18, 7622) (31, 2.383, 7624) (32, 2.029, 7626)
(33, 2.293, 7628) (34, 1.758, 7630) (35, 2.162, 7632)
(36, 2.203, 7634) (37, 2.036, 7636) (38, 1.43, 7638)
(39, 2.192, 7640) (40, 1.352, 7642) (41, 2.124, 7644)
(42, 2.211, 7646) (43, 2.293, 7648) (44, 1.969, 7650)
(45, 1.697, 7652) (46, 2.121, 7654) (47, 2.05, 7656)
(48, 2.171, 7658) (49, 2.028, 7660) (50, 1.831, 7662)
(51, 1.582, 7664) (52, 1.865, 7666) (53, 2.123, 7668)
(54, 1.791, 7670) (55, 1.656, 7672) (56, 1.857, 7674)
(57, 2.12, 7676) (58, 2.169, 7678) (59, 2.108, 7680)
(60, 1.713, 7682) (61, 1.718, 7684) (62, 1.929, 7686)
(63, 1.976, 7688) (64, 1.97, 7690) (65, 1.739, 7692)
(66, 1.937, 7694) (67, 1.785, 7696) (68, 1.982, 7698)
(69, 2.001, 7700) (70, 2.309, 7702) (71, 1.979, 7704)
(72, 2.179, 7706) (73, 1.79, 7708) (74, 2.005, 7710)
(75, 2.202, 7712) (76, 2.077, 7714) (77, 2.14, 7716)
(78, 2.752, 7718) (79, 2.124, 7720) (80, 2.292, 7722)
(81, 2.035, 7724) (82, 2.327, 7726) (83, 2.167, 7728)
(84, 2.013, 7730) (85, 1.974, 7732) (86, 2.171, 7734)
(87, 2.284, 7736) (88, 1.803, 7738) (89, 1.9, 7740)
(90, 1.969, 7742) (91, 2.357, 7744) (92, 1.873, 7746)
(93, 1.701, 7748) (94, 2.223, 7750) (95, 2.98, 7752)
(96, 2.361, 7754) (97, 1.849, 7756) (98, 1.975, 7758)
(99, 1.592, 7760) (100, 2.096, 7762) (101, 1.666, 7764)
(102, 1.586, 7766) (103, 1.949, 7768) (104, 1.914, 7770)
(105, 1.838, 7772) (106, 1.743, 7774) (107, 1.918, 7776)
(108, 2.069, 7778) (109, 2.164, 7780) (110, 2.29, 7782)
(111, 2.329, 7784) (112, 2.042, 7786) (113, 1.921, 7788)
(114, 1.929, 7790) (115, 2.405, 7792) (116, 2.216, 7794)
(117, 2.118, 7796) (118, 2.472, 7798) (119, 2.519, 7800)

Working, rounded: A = 0.153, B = 2.11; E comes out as 1.96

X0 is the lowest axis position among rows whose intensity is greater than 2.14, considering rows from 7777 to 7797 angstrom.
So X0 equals 7780 angstrom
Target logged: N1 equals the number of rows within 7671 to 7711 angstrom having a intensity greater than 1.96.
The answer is 11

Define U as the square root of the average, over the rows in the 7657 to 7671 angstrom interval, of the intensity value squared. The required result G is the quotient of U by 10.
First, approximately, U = 1.92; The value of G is 0.192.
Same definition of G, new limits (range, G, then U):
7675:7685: 0.198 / 1.98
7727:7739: 0.207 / 2.07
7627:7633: 0.208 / 2.08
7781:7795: 0.217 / 2.17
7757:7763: 0.190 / 1.90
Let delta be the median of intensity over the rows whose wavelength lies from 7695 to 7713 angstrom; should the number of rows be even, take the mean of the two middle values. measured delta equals 2.00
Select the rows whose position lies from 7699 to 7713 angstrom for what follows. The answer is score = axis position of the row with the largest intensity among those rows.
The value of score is 7702 angstrom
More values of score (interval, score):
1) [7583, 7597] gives 7584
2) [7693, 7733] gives 7718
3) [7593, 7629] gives 7610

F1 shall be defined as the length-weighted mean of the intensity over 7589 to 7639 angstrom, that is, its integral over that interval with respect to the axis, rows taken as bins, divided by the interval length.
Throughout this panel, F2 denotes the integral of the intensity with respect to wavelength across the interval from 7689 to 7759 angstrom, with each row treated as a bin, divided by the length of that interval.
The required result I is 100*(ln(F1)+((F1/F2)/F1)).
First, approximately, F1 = 2.10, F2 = 2.09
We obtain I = 122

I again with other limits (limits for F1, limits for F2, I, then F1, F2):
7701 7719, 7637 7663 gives 128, 2.16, 1.96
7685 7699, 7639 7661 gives 114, 1.90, 2.02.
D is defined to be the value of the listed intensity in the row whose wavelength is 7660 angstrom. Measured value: 2.028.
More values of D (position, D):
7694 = 1.937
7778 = 2.069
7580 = 1.995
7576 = 2.087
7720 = 2.124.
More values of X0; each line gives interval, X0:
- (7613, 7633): 7618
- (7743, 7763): 7744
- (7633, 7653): 7634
